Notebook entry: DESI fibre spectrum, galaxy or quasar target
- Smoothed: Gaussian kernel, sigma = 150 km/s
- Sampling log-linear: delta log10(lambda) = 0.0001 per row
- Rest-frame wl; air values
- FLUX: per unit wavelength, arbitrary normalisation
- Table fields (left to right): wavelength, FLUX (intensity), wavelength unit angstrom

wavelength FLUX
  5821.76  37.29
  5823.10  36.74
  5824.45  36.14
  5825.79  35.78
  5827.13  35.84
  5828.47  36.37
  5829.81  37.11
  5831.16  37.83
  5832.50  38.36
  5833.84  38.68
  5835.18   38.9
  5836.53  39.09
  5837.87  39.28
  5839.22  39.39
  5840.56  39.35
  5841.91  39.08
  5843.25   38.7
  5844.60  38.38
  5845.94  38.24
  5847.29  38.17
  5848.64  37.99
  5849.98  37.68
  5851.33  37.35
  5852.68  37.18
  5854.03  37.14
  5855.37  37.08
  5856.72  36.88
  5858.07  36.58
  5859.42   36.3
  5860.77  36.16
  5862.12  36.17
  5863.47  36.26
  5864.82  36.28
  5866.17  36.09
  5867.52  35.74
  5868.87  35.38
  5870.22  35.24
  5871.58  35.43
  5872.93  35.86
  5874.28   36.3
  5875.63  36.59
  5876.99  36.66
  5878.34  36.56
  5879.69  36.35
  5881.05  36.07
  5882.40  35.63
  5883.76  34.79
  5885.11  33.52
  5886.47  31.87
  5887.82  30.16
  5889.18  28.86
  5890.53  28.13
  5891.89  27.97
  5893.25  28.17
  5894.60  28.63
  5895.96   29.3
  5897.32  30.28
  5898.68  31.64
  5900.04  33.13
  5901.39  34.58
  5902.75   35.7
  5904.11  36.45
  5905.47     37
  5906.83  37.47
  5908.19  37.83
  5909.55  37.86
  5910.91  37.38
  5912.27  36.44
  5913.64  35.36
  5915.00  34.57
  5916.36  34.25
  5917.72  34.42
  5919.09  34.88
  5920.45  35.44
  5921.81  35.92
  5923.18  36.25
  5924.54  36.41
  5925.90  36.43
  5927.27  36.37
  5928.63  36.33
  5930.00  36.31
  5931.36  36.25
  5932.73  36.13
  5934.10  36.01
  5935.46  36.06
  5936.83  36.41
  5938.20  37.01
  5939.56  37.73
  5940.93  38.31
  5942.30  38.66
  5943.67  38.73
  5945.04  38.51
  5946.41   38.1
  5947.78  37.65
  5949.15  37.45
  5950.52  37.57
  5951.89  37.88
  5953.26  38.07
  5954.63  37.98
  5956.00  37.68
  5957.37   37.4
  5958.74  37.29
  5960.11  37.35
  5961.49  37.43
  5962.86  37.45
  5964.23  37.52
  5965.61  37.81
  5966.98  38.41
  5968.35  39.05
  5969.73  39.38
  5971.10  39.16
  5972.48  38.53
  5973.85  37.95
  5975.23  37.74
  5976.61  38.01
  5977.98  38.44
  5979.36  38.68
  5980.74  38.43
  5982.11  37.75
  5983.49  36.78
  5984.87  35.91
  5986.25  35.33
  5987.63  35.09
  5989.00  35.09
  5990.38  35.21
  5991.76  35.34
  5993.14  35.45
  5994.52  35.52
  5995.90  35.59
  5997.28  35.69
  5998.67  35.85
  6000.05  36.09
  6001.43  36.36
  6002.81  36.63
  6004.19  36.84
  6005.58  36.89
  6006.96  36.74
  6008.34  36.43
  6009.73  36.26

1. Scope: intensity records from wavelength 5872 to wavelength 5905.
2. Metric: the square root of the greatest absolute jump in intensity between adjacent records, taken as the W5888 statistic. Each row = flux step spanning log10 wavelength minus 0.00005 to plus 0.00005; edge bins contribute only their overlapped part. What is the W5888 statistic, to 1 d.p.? 1.3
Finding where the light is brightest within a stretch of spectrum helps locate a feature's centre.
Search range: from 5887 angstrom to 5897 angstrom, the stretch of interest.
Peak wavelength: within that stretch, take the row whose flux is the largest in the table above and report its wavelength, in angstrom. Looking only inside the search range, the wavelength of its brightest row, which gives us 5887.82 angstrom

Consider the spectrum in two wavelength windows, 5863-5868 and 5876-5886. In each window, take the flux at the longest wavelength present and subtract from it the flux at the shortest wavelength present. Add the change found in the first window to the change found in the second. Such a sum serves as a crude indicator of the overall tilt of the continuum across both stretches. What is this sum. -4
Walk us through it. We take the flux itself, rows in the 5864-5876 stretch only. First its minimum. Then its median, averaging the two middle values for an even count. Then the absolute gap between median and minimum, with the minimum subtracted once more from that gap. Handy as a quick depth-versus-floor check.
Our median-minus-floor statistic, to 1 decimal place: -34.6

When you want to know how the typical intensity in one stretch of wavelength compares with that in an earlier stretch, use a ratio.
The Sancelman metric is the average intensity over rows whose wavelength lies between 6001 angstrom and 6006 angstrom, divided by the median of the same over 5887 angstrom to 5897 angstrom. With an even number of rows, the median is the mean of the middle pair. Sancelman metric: 1.28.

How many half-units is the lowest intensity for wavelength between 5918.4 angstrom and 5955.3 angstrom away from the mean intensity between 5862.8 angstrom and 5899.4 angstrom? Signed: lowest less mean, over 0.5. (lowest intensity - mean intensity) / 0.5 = 2.8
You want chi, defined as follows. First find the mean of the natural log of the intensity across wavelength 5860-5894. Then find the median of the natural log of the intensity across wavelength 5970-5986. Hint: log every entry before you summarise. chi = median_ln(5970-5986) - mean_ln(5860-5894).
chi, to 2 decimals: 0.11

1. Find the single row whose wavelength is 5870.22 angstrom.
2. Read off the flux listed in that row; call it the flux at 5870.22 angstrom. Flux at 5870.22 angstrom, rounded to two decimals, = 35.24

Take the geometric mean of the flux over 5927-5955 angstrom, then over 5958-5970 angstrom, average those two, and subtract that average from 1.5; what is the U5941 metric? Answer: -36.1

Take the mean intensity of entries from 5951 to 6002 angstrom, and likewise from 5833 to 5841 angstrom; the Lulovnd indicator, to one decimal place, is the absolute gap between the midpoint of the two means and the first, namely 1.0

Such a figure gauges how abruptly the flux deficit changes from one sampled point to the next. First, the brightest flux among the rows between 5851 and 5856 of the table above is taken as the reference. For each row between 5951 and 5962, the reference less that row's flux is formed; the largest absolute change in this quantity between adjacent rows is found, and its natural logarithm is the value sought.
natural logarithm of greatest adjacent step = -1.2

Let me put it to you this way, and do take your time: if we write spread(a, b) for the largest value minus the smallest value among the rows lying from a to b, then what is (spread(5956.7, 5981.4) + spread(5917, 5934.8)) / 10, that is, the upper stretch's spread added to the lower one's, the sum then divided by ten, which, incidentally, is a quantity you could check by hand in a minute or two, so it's 0.4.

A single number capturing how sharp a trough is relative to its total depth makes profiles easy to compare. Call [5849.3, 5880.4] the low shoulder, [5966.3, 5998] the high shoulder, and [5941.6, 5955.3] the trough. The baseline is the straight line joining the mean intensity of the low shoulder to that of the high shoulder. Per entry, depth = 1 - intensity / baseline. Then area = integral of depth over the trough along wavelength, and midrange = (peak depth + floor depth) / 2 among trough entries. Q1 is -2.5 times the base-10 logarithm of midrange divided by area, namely 2.8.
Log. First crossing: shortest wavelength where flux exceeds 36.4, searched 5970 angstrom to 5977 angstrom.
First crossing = 5971.10 angstrom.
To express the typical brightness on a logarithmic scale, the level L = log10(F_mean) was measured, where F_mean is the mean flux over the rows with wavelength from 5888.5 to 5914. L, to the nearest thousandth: 1.522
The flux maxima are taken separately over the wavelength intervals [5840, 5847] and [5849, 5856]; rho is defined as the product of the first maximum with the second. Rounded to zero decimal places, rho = 1483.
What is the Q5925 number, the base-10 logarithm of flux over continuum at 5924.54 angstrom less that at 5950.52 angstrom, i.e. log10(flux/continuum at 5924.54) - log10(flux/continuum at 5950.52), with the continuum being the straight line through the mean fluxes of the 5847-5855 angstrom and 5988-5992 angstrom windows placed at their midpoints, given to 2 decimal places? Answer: -0.02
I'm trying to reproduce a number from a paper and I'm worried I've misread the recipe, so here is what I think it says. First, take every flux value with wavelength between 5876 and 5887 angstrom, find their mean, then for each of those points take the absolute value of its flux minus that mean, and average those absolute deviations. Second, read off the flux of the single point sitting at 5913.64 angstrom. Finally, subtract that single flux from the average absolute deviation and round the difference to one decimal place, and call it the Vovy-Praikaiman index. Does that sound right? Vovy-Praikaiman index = -34.0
